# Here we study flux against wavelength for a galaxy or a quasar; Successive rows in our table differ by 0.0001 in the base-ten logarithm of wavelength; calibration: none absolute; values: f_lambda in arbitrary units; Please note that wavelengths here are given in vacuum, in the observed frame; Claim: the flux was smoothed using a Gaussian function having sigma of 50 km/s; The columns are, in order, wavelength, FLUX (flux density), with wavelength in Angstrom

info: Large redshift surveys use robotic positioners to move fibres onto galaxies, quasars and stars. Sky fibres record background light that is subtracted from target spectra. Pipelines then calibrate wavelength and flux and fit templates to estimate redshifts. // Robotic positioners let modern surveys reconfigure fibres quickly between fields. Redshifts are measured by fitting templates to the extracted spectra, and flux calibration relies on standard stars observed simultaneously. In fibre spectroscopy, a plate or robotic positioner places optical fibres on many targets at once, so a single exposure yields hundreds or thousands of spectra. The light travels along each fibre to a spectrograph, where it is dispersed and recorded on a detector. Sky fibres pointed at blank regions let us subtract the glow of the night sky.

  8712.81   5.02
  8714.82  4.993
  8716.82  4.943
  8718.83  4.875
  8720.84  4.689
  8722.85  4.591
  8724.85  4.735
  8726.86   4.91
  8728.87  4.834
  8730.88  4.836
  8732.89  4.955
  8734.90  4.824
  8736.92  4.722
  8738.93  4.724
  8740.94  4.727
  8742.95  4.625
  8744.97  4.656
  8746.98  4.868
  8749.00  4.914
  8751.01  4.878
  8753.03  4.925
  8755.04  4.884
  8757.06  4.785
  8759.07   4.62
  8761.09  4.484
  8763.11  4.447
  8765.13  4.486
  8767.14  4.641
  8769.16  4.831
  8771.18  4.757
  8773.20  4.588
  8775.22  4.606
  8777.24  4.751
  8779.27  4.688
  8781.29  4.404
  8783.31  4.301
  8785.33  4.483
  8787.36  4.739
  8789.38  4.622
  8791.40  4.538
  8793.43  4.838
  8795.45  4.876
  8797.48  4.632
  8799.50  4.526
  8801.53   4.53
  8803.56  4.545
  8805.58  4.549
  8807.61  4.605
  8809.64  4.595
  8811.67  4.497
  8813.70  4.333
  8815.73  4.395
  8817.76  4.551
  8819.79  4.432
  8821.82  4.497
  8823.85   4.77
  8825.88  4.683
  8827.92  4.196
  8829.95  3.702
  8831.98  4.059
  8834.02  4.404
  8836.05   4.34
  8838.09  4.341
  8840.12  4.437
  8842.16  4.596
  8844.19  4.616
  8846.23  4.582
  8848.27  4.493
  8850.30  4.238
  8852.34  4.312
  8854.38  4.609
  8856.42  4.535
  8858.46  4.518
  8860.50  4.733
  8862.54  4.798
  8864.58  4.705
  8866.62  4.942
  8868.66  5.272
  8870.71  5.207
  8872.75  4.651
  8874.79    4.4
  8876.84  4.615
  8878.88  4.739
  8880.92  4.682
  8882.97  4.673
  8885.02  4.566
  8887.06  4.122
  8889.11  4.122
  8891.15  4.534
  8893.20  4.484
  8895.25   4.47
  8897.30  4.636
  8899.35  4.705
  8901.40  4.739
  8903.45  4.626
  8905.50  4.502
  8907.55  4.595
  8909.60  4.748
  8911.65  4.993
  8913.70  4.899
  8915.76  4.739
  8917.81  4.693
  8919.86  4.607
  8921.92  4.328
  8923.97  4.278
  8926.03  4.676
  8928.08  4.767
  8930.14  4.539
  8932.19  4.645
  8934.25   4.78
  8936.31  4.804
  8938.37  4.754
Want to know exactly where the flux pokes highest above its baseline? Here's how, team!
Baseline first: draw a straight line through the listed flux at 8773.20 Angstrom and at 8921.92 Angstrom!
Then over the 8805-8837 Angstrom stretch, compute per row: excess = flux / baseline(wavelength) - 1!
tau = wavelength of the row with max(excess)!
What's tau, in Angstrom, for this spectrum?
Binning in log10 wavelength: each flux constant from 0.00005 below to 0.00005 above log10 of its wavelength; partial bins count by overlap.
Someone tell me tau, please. 8823.85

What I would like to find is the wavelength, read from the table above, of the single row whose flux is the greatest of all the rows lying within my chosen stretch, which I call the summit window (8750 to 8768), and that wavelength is 8753.03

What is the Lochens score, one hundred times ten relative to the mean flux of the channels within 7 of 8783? 219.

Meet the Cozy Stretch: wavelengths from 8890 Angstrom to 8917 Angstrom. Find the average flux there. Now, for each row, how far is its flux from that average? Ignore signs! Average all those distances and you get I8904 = 0.126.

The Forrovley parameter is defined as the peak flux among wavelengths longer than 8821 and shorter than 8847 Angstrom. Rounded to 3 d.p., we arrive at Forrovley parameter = 4.770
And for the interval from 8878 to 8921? 4.993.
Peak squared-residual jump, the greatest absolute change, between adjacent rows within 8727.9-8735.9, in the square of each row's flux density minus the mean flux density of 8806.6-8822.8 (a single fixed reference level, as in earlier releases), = 0.11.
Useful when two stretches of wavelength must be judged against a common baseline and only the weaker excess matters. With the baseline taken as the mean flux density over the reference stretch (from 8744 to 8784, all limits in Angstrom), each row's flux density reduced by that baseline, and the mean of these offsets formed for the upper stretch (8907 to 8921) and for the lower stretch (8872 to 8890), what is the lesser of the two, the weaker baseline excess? -0.17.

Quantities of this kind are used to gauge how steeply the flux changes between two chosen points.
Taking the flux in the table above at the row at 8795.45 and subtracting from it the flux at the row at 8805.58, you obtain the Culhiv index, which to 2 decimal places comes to 0.33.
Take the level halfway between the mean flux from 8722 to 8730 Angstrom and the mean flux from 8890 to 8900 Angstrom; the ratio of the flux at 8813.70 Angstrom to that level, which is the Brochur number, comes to 0.93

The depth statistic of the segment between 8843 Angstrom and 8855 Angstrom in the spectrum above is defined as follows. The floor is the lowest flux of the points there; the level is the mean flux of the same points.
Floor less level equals -0.24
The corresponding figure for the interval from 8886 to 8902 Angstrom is -0.35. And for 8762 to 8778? -0.19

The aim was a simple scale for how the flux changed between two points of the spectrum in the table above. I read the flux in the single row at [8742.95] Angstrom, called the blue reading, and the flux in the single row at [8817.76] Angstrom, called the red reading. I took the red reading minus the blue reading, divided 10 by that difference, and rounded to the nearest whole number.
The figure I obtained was -135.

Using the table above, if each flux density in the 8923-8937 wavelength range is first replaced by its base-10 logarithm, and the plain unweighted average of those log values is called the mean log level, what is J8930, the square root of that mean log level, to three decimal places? 0.816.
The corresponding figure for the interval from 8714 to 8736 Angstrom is 0.827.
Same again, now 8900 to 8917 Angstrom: 0.821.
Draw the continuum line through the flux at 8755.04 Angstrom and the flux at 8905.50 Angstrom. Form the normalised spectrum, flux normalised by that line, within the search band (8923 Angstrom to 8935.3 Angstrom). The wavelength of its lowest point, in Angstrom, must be 8923.97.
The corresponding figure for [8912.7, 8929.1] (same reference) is 8923.97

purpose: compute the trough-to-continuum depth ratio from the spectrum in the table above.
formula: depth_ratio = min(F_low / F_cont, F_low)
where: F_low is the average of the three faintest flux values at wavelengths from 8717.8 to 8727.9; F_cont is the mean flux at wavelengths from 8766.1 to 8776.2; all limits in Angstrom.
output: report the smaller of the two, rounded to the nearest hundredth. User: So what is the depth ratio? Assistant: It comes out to 1.00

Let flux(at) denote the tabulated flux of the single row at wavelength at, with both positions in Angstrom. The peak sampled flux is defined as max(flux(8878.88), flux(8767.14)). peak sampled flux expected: 4.74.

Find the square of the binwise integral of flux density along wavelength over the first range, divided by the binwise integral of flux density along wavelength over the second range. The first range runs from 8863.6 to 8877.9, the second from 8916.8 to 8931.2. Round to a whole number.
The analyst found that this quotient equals 73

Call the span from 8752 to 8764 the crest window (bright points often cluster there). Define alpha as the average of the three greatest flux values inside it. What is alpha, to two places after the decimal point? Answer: 4.86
